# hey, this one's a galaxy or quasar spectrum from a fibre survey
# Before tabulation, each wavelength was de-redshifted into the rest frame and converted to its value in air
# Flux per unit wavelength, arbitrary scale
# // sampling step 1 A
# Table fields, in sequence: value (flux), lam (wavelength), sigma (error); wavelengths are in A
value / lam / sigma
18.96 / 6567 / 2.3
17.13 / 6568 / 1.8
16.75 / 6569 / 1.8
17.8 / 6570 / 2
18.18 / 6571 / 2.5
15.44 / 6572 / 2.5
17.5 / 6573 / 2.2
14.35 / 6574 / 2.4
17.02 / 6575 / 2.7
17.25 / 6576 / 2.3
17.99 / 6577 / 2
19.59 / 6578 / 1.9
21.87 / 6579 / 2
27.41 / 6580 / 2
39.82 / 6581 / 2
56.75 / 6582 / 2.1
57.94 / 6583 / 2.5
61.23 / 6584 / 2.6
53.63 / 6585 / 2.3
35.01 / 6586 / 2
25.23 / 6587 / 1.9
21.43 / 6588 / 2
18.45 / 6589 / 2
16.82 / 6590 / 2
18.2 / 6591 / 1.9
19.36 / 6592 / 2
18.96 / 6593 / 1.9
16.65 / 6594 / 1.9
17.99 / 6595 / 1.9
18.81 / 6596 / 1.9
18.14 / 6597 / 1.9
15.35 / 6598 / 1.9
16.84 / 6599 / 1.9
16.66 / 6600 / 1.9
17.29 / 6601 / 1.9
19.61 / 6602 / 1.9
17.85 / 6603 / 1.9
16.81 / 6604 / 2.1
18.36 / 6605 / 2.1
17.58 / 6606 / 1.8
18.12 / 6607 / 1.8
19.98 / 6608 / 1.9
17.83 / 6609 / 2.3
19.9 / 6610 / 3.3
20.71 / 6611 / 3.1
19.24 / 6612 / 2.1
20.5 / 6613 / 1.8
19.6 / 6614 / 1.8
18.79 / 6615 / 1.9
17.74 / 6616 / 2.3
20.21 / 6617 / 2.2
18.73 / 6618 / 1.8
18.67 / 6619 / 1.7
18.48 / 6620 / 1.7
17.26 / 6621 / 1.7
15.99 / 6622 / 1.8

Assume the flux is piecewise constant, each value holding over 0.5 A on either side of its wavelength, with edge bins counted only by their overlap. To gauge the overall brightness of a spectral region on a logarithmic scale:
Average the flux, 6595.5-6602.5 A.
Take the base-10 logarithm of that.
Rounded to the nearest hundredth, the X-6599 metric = 1.24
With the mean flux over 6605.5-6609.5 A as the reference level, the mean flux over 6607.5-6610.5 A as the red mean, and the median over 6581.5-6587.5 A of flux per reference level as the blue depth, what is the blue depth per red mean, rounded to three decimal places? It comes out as 0.156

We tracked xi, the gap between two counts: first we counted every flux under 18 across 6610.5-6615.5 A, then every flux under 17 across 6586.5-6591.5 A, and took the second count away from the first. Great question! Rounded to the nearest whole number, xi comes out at -1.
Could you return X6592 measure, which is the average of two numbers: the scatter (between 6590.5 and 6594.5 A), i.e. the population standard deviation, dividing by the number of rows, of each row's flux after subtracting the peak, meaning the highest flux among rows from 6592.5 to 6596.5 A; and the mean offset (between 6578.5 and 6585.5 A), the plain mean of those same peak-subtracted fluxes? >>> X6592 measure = 13.8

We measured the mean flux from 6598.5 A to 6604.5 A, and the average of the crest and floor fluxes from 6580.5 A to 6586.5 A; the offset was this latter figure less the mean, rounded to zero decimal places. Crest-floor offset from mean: 31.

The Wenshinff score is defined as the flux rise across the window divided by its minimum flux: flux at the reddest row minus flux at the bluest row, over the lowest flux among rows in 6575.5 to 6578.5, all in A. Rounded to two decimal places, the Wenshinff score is 0.14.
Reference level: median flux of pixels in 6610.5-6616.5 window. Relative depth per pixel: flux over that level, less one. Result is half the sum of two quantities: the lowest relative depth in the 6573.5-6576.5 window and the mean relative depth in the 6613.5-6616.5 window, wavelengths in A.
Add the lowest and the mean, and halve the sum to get -0.15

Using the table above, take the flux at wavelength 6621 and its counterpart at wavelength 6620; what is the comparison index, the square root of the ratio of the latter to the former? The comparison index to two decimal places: 1.03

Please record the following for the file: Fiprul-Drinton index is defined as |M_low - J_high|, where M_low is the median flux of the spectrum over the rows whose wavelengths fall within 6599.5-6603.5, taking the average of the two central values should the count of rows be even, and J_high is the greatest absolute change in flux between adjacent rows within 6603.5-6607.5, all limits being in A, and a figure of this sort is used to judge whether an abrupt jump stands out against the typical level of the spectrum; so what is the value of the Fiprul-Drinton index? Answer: 16.0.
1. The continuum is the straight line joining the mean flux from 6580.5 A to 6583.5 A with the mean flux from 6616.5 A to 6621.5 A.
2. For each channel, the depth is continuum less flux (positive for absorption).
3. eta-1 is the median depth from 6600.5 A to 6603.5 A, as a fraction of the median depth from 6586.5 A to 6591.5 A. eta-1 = 0.6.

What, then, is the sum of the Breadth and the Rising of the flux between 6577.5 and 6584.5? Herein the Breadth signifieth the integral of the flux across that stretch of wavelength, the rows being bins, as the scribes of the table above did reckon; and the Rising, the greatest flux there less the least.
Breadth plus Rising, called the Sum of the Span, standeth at 326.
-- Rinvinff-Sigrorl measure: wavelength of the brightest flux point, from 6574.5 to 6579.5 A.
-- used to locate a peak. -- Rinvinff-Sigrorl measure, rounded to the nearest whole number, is 6579 A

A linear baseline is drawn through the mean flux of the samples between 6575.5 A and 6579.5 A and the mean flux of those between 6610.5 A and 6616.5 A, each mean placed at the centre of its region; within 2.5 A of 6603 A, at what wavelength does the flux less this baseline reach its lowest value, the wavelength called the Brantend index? 6604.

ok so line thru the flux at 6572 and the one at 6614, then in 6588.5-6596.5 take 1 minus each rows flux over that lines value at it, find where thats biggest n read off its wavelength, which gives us 6594 A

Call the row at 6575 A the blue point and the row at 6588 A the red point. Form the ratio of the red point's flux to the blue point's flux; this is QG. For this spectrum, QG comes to 1.3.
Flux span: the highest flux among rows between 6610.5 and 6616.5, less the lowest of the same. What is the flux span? 3.0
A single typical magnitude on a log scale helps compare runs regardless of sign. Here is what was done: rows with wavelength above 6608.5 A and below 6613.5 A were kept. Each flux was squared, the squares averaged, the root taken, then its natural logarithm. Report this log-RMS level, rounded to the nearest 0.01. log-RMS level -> 2.98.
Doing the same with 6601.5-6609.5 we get 2.91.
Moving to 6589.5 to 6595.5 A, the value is 2.89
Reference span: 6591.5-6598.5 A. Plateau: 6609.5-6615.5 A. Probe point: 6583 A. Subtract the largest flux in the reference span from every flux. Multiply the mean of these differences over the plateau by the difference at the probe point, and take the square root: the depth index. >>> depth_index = 4.1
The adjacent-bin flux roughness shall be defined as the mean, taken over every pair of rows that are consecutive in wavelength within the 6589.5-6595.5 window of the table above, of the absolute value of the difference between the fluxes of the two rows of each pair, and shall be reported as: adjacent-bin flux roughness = 1.3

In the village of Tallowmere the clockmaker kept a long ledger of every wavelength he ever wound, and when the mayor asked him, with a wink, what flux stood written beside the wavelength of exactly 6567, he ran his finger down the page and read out 18.96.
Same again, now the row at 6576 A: 17.25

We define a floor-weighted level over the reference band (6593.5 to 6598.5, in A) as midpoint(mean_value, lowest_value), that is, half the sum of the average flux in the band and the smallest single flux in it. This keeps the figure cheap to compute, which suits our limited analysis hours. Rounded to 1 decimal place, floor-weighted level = 16.4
